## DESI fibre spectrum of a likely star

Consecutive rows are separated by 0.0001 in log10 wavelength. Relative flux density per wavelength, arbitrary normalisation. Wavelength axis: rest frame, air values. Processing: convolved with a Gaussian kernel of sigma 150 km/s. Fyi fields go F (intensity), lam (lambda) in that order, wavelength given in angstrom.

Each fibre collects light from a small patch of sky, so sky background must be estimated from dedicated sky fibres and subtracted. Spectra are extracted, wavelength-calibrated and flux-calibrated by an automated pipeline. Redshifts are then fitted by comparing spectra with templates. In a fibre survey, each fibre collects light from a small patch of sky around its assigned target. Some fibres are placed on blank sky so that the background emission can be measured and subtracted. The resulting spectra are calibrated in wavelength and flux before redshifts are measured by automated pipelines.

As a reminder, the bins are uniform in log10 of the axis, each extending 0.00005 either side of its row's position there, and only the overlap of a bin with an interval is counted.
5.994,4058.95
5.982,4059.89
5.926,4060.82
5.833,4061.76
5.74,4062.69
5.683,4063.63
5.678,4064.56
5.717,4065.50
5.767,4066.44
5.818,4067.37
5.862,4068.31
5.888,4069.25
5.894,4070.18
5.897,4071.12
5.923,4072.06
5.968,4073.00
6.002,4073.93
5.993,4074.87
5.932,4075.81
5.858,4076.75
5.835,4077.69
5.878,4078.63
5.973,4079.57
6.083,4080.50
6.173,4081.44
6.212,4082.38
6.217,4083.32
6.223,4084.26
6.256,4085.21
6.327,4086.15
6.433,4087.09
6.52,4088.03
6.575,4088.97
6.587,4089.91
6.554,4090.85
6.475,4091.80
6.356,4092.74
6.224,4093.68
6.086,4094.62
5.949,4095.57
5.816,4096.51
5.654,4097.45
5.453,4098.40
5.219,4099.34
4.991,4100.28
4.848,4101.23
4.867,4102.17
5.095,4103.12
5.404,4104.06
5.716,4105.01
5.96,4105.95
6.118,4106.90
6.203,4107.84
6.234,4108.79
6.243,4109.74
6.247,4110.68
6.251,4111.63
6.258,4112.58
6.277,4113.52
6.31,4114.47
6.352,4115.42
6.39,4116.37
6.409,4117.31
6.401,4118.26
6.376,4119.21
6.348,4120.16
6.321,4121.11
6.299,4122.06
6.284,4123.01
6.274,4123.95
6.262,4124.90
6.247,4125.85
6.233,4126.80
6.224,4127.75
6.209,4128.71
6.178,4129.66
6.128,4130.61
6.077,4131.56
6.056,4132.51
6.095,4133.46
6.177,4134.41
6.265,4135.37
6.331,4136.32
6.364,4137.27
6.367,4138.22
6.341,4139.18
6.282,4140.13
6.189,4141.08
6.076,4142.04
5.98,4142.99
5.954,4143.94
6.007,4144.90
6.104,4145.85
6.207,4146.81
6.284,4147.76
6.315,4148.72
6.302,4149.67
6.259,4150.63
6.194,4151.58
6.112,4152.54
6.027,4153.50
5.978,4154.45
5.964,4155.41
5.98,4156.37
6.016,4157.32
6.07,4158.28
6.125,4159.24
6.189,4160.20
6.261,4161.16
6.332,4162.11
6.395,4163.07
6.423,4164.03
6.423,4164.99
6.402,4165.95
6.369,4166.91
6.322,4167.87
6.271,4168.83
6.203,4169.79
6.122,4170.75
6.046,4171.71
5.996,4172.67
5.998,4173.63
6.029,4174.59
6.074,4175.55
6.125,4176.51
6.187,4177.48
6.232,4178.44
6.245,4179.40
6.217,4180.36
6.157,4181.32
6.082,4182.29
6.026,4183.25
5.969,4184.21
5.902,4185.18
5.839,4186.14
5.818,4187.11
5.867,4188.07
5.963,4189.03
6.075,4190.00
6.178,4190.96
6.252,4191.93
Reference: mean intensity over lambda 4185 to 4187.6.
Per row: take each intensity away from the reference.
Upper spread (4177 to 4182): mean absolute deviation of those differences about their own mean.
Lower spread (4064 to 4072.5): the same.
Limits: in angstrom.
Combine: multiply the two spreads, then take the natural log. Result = -6.2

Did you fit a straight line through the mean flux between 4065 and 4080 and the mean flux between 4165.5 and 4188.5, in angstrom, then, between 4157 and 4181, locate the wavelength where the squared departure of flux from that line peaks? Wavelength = 4164.03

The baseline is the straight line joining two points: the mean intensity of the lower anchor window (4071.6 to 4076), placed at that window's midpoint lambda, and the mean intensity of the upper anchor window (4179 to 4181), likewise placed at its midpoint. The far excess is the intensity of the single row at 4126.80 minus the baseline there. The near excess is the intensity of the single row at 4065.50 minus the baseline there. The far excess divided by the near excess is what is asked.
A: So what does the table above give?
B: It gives -0.6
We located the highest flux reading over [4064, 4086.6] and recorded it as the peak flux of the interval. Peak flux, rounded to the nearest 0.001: 6.327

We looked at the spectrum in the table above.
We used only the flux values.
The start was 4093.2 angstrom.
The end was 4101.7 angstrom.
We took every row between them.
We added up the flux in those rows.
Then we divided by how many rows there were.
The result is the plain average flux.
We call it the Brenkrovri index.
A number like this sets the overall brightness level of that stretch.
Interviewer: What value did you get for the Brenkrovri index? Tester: 5.6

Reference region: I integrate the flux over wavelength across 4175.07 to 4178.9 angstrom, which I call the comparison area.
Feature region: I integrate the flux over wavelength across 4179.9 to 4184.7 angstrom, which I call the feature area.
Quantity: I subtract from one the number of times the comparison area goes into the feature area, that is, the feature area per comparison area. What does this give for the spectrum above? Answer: -0.24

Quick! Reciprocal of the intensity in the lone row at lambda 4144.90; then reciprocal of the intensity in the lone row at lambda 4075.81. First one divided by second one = 0.99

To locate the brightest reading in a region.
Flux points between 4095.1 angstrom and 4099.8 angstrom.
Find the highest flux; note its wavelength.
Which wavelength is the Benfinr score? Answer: 4095.57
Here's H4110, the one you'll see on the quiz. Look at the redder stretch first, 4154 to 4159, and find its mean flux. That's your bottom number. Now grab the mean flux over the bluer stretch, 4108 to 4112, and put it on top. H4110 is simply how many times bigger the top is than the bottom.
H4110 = 1.04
